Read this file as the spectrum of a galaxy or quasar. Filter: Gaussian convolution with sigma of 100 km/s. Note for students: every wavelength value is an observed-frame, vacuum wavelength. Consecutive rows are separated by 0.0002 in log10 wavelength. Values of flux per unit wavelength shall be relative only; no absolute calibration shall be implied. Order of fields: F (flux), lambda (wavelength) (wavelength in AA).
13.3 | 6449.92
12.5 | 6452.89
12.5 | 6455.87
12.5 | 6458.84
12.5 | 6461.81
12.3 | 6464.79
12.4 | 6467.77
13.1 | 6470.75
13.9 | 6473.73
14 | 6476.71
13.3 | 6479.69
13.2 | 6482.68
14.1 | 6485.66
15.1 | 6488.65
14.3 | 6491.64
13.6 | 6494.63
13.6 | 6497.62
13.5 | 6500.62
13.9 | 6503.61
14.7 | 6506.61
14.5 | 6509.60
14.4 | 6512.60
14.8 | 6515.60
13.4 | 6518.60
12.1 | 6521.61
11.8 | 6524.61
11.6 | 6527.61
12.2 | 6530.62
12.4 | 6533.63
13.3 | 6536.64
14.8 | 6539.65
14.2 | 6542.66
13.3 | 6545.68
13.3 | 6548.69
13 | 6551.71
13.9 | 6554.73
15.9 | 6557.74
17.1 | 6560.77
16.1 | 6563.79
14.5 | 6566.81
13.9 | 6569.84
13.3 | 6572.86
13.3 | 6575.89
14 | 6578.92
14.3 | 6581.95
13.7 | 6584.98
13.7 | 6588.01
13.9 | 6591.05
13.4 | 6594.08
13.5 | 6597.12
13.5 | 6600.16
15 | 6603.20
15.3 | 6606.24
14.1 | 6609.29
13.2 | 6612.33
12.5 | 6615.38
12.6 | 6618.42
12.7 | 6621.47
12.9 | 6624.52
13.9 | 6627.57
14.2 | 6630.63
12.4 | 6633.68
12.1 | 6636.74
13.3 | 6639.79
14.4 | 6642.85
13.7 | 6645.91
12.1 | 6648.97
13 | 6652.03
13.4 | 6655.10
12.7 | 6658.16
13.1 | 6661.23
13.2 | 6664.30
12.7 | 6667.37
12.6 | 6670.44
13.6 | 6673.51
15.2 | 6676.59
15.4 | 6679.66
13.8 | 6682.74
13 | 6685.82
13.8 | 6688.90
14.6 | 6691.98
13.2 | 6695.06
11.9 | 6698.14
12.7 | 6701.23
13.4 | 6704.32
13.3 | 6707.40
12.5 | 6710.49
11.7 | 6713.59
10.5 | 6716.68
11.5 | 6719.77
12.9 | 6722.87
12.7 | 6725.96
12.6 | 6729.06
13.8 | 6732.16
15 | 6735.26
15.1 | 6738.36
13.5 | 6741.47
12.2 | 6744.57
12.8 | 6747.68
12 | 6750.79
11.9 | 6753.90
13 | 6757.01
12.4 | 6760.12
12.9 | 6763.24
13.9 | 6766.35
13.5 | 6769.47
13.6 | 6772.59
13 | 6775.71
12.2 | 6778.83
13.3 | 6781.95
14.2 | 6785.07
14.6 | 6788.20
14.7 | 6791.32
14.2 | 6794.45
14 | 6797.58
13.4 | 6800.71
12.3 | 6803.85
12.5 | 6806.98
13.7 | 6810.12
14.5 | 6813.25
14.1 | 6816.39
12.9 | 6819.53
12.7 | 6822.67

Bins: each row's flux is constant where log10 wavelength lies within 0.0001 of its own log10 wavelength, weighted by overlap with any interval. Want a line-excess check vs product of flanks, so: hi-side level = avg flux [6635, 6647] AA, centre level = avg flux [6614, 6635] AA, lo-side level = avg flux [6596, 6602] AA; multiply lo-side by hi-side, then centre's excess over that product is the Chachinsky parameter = -168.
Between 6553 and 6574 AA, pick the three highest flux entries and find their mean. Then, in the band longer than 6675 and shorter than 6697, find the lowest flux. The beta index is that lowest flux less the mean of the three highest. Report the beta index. -3.4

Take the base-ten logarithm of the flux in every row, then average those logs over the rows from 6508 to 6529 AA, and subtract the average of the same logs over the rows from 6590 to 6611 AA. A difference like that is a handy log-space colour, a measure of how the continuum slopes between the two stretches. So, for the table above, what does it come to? -0.03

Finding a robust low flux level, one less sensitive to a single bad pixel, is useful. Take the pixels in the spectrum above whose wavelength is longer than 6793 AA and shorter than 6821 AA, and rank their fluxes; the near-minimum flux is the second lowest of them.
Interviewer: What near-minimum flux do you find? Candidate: 12.5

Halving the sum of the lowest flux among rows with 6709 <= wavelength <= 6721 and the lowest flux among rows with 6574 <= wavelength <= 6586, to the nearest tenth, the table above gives 11.9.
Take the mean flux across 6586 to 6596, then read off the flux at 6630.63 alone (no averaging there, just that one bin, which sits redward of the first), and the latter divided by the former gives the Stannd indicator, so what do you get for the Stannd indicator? 1.04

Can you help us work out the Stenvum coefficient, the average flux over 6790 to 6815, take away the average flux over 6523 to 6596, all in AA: -0.1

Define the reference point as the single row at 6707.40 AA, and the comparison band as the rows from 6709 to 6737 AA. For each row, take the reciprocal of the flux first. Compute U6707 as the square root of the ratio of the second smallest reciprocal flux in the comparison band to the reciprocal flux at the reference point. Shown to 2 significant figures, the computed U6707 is 0.98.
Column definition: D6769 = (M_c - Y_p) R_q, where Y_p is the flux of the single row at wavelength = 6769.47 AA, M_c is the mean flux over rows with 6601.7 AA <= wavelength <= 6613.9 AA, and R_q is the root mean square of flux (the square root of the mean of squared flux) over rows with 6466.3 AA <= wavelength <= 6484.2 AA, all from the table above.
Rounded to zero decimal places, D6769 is 12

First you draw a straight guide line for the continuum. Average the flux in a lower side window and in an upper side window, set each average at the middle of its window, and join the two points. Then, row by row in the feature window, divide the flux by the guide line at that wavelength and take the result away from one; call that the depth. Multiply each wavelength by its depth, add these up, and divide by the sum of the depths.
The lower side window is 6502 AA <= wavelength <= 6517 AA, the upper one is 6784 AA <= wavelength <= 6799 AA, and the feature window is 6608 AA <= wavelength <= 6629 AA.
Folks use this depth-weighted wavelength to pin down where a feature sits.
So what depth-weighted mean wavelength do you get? 6618.8 AA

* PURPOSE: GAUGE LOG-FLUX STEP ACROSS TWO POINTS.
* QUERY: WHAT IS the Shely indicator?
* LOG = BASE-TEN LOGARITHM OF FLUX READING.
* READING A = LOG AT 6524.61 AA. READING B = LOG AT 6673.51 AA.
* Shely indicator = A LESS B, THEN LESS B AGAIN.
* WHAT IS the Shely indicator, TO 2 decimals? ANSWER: -1.20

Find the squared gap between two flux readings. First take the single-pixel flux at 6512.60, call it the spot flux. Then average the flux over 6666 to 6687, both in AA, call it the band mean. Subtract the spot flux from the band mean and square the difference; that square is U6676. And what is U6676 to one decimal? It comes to 0.4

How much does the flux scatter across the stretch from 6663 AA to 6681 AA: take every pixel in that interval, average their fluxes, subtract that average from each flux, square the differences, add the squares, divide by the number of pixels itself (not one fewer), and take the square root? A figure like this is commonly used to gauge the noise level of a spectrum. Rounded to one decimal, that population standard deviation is 1.1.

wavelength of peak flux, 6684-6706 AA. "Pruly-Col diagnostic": 6691.98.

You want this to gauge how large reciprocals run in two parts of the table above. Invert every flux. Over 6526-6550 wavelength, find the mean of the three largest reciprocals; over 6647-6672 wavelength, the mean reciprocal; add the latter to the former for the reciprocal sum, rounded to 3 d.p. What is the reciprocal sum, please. 0.161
